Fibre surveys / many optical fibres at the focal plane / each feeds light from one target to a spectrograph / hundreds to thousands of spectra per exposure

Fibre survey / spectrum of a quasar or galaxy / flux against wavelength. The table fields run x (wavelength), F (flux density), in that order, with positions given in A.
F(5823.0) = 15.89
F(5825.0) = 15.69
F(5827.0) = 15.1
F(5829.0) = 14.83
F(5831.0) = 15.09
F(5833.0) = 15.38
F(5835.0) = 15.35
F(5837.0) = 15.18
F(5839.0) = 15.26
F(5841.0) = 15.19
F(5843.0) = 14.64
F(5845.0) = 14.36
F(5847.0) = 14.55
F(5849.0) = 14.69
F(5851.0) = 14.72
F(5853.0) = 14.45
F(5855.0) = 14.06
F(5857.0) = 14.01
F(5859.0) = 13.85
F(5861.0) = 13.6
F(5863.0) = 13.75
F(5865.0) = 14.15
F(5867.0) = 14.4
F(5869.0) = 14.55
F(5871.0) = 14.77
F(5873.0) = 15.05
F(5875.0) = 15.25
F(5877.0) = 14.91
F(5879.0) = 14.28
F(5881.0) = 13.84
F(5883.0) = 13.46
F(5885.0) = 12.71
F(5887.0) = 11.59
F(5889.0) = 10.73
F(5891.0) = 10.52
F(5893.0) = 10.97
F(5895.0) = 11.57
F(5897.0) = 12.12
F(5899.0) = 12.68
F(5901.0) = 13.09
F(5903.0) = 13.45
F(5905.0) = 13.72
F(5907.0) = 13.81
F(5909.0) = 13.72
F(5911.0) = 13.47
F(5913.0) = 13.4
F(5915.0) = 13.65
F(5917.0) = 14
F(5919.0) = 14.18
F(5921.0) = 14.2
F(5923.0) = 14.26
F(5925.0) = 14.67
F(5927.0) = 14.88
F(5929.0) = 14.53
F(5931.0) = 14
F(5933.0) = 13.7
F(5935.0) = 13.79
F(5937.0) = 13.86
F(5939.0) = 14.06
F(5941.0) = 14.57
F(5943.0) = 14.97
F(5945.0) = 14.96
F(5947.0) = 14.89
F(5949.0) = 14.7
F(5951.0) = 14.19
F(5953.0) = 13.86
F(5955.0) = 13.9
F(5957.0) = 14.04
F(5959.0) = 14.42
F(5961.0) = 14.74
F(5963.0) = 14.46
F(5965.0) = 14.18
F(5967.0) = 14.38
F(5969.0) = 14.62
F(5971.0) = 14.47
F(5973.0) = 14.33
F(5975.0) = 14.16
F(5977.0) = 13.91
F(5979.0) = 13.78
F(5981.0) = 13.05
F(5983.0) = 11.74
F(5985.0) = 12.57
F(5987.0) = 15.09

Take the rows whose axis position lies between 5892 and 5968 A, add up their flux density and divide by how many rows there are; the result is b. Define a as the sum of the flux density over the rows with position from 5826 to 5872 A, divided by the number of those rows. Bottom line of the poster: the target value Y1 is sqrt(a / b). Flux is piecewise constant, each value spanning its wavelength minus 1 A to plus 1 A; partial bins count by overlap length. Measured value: 1.03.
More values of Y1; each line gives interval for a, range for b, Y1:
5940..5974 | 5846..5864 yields 1.01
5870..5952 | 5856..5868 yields 0.99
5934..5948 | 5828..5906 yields 1.02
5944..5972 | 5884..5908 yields 1.08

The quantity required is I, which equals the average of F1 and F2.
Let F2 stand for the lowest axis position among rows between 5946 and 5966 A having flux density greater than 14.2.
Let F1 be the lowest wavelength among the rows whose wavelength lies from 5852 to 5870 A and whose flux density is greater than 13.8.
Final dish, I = 5900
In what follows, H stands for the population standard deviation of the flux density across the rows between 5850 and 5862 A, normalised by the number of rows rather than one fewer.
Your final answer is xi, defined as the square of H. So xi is 0.14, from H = 0.371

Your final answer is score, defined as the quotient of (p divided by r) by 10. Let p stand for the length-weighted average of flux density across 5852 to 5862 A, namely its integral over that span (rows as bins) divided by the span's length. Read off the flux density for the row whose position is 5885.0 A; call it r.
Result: 0.110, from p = 14.0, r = 12.71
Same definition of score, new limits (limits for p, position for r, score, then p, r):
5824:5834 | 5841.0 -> 0.100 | 15.2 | 15.19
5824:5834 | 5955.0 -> 0.109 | 15.2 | 13.9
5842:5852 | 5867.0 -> 0.101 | 14.6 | 14.4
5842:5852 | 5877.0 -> 0.098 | 14.6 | 14.91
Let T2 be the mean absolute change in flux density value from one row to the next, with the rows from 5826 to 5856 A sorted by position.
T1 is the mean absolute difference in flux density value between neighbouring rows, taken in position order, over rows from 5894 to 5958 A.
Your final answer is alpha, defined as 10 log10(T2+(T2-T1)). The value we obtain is -8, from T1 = 0.254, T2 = 0.22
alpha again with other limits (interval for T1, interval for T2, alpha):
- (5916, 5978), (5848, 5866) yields -7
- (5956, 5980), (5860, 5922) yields -3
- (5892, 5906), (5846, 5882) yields -13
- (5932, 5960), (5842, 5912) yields -3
